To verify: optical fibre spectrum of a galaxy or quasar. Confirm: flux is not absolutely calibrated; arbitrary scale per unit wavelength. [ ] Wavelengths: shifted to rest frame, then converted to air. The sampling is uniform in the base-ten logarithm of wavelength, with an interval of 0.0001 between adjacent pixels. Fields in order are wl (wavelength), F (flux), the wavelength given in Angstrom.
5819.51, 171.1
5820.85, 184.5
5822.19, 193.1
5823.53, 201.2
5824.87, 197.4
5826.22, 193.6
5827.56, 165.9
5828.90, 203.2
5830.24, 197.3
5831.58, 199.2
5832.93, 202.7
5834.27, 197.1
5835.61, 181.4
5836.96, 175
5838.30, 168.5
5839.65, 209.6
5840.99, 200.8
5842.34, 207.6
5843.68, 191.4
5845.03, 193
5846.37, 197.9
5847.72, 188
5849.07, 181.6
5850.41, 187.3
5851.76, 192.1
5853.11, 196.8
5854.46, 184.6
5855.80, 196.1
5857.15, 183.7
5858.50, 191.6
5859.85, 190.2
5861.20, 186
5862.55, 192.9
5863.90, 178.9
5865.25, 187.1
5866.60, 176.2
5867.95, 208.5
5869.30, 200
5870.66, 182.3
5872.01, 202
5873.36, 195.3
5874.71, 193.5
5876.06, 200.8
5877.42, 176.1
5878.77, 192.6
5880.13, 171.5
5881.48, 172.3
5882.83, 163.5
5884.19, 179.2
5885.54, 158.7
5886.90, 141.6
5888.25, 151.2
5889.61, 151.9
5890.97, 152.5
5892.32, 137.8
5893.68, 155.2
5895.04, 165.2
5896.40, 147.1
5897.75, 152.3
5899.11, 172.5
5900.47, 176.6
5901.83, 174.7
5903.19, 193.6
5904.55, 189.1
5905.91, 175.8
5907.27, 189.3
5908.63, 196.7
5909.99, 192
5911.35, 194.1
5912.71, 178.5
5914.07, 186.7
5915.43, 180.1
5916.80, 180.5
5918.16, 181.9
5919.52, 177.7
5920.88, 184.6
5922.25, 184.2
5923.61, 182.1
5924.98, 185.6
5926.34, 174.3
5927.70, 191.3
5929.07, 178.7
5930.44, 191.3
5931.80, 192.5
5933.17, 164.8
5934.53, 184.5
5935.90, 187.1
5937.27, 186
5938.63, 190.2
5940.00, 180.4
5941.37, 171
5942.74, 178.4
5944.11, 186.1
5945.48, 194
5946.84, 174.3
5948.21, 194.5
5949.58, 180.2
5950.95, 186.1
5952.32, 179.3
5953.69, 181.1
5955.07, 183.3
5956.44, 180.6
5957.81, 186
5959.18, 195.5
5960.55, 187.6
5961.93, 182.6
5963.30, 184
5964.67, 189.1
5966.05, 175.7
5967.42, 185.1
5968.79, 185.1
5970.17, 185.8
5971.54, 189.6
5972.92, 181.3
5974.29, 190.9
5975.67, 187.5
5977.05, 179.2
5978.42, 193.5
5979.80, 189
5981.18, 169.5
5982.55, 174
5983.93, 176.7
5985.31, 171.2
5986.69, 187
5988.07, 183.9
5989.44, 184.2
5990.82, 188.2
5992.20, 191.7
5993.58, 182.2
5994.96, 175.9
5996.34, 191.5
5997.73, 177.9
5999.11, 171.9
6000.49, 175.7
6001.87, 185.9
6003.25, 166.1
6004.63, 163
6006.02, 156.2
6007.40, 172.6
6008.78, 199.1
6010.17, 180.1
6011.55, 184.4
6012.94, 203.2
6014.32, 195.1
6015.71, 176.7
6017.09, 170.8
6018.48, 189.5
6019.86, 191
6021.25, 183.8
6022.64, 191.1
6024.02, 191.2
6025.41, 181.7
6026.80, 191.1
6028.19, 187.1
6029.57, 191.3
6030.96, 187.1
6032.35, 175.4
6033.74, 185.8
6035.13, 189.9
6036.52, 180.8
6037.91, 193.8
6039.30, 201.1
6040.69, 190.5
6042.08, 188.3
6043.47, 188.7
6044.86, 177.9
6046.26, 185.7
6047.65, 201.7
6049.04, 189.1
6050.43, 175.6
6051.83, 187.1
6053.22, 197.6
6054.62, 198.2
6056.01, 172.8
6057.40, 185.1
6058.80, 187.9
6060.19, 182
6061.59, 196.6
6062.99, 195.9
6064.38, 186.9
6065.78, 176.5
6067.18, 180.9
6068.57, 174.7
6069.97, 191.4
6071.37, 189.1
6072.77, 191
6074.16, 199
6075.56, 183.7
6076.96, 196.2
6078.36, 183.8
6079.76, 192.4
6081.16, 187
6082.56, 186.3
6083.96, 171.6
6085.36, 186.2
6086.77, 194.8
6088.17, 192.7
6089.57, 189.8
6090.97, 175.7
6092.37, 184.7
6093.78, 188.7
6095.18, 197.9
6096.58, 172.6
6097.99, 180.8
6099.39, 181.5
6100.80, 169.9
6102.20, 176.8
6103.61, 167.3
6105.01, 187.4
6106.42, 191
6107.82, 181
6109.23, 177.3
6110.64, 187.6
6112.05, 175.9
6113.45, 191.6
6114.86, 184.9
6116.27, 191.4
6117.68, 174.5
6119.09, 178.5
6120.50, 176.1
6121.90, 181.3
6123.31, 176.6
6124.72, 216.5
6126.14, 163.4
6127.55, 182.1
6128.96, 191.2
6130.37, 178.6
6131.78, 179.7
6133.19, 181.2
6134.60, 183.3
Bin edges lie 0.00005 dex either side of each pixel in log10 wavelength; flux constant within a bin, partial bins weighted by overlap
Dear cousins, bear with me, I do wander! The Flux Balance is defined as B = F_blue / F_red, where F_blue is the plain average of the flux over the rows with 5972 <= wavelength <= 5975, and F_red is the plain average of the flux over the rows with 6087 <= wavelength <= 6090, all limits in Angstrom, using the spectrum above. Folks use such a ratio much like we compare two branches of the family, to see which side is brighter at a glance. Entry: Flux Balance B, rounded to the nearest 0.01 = 0.97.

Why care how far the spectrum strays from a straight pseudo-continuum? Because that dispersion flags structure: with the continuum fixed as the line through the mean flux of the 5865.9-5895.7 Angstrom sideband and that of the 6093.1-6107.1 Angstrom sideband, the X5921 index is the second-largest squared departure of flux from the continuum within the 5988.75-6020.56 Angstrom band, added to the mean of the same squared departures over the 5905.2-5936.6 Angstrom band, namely 615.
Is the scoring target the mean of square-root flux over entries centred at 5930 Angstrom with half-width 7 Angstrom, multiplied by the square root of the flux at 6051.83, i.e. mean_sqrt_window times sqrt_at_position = 185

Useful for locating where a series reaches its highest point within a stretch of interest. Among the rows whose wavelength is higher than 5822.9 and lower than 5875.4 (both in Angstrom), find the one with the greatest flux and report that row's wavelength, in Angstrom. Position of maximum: 5839.65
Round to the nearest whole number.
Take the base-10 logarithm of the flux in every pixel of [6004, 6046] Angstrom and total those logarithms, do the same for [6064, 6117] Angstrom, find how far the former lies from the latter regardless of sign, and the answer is 18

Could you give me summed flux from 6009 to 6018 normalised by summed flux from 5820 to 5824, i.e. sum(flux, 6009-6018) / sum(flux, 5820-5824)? 1.9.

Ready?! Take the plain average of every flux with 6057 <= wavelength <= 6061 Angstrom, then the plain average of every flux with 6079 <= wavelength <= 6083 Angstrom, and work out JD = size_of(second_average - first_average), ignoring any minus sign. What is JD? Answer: 4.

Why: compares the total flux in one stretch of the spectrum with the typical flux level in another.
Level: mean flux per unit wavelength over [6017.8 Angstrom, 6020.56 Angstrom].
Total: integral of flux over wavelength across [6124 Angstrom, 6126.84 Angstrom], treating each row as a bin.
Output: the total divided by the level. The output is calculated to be 2.82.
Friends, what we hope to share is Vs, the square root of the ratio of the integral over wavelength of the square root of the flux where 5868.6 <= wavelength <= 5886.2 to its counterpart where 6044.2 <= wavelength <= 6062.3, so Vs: 0.98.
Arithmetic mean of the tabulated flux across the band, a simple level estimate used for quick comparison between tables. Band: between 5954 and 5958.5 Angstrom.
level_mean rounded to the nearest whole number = 183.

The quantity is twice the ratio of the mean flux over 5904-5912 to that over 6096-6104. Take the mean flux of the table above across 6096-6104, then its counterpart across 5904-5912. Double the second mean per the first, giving 2.17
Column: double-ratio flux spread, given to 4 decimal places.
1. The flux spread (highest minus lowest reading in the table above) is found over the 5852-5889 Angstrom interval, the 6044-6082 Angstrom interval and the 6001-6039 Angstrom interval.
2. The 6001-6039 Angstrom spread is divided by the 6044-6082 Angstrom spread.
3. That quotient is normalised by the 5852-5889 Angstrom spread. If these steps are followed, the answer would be 0.0243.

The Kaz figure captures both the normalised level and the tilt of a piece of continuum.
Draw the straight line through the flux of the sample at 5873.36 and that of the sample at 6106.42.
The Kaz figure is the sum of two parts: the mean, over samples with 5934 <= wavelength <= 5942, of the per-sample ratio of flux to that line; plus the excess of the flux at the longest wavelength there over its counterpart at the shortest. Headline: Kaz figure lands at -13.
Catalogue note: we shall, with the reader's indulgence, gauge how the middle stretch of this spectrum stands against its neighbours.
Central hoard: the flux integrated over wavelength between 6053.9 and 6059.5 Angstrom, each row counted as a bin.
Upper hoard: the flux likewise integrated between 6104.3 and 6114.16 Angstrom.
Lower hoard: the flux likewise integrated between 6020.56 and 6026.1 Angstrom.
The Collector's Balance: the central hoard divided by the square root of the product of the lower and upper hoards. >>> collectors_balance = 0.76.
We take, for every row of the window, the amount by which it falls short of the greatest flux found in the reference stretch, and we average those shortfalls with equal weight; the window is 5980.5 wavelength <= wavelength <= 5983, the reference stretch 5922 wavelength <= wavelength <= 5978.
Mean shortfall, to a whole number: 24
